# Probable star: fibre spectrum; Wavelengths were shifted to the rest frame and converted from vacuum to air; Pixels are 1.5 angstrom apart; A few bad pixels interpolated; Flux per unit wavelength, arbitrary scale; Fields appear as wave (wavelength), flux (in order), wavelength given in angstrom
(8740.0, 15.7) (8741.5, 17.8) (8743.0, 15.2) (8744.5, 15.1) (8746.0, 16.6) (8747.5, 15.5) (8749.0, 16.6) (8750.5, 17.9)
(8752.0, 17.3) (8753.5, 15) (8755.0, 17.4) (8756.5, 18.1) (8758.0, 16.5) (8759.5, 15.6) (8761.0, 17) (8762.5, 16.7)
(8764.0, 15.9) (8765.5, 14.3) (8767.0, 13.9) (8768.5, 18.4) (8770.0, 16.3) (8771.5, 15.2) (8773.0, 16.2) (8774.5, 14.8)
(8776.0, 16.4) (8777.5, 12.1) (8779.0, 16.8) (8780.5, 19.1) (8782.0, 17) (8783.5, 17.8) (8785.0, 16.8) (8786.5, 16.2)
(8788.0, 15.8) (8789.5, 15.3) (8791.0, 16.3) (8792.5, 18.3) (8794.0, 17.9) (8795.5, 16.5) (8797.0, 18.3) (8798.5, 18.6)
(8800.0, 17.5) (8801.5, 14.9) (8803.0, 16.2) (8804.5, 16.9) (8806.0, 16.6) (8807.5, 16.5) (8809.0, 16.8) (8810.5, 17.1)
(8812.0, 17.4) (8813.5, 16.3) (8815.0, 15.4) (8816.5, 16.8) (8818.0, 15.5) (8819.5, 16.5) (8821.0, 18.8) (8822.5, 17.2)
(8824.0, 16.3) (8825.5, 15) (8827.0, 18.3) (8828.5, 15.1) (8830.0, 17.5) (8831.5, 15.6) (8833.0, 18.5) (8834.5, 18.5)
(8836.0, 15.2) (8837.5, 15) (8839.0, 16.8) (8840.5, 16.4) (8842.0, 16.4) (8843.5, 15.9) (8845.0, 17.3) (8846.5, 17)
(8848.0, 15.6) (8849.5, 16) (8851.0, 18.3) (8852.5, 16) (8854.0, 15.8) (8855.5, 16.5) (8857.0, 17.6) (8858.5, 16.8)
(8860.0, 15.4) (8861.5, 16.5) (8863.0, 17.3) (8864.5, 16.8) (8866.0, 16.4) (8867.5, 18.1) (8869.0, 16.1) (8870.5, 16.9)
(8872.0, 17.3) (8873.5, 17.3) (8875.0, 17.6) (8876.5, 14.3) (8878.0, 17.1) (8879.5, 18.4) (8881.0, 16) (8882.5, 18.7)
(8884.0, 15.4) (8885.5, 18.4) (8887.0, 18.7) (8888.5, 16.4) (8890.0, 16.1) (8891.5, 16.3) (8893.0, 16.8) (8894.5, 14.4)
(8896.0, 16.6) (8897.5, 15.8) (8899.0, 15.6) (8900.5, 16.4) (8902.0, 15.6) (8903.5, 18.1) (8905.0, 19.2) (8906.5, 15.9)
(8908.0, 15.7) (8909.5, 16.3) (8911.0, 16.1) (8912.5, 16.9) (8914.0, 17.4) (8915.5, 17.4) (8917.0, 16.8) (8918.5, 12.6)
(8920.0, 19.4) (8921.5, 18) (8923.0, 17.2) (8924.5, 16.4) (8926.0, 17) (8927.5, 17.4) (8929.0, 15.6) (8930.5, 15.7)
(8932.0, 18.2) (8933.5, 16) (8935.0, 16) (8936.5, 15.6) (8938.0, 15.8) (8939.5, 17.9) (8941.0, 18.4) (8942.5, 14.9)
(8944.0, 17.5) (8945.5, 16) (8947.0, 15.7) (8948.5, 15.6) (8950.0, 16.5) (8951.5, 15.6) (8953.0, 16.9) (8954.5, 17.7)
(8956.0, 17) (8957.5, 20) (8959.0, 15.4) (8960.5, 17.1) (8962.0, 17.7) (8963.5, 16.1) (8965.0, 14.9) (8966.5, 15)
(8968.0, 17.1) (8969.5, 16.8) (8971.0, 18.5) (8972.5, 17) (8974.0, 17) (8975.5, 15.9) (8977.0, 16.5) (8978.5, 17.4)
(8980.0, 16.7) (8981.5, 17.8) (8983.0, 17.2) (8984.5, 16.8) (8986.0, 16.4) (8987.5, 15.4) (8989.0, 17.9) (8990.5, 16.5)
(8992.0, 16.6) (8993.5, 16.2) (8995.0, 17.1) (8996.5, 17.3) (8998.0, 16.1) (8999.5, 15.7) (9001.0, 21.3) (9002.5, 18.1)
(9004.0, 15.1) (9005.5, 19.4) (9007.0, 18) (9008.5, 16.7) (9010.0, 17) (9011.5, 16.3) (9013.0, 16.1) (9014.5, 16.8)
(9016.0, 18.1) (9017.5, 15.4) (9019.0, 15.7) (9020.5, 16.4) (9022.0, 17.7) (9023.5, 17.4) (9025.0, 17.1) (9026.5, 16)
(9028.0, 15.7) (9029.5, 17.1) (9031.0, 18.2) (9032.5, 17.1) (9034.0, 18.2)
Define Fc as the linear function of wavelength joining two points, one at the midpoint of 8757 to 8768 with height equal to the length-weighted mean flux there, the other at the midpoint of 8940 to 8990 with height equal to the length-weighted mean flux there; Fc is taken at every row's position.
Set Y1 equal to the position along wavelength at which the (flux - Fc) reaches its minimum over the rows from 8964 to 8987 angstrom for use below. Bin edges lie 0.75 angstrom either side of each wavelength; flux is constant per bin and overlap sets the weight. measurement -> 8965.0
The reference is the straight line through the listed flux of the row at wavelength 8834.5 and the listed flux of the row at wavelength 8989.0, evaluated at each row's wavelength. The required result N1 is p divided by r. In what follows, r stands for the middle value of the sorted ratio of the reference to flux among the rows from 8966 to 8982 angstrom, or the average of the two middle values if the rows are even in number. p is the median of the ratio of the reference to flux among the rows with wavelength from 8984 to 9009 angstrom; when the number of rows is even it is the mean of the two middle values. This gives 1.01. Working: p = 1.07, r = 1.06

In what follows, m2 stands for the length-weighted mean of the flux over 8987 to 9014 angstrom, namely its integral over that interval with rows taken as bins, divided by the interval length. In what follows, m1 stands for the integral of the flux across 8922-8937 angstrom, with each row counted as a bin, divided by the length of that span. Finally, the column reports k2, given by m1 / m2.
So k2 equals 0.97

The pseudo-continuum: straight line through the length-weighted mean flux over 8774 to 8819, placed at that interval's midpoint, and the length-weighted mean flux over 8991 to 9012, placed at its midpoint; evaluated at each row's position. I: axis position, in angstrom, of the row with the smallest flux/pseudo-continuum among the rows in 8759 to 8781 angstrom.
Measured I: 8777.5 angstrom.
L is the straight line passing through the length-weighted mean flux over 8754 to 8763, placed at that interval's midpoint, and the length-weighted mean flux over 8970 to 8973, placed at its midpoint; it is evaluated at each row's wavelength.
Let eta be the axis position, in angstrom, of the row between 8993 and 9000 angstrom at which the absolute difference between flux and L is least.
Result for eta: 8996.5 angstrom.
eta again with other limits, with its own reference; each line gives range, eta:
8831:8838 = 8834.5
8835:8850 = 8845.0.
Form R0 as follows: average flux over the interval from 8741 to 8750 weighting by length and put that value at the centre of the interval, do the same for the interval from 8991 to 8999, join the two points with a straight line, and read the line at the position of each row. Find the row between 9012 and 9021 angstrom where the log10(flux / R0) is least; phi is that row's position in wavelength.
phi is 9017.5 angstrom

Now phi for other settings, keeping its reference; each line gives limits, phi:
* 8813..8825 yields 8815.0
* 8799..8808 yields 8801.5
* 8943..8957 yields 8951.5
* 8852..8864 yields 8860.0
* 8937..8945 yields 8942.5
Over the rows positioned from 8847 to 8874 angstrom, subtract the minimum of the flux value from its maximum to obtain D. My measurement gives 2.9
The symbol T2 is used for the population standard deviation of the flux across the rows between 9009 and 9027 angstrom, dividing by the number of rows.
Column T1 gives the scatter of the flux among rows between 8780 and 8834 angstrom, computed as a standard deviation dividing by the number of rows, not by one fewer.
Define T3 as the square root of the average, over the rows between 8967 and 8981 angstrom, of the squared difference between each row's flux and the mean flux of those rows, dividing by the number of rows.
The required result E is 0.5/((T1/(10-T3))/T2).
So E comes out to 3.27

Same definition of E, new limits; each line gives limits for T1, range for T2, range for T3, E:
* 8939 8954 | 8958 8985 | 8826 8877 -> 3.83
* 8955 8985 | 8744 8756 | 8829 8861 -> 4.09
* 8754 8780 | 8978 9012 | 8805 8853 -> 3.81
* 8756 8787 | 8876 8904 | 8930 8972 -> 3.70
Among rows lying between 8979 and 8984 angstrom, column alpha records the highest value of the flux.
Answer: 17.8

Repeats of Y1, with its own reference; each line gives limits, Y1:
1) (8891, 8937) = 8918.5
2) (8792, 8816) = 8801.5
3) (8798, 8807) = 8801.5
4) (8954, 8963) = 8959.0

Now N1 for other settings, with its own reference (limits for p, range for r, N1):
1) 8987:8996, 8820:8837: 1.00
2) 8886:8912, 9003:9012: 1.06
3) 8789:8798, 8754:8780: 0.94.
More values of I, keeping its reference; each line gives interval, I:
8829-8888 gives 8876.5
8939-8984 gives 8965.0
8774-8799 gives 8777.5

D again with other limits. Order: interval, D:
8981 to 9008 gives 6.2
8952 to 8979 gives 5.1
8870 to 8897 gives 4.4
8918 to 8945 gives 6.8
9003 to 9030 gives 4.3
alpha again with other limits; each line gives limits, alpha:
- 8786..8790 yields 16.2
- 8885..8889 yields 18.7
